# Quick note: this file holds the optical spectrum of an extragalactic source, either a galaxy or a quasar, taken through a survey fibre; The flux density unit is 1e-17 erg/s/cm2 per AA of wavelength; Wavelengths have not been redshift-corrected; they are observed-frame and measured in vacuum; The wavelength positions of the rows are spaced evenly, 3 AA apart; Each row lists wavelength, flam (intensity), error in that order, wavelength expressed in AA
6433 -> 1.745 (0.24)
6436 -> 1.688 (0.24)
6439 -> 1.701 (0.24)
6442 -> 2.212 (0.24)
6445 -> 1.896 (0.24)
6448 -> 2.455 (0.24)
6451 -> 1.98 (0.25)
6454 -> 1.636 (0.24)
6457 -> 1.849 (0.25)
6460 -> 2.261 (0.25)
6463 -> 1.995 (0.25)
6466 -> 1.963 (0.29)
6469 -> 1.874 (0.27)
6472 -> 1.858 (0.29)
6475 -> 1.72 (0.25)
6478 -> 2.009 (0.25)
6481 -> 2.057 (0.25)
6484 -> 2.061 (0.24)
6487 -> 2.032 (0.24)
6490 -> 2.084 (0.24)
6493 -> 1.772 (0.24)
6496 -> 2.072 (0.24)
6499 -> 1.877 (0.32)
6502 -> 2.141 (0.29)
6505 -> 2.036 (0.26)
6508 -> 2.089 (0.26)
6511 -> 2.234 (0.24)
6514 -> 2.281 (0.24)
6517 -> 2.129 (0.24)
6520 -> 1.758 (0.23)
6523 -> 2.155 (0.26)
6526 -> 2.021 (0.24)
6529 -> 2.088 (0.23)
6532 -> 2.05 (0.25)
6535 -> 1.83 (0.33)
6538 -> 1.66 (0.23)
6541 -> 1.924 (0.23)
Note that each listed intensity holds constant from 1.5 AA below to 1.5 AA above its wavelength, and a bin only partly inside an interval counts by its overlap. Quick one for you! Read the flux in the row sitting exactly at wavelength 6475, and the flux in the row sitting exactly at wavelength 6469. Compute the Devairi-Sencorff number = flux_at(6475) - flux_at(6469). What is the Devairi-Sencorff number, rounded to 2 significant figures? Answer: -0.15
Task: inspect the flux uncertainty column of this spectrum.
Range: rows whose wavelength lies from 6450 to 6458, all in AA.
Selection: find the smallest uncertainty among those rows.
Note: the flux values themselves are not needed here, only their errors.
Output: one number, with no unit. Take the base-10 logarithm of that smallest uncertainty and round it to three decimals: -0.620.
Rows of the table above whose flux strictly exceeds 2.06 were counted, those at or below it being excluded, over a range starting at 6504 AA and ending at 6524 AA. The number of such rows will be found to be 5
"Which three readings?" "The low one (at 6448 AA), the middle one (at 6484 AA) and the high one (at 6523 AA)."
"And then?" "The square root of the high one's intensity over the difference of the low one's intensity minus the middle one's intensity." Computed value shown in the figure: 2.3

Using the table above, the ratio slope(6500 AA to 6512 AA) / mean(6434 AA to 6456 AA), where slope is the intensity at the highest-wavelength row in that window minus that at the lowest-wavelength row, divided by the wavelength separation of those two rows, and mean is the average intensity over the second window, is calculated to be 0.0053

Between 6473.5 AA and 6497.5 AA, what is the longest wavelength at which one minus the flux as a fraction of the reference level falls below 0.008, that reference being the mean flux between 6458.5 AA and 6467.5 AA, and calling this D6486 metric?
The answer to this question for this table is 6496 AA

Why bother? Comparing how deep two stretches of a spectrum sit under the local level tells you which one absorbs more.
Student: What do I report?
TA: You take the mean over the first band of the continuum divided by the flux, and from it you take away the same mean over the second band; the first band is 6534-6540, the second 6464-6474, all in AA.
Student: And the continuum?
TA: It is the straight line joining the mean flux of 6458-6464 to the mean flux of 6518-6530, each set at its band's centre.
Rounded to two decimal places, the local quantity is 0.02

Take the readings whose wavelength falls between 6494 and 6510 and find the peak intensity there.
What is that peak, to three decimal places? 2.141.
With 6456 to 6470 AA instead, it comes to 2.261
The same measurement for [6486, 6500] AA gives 2.084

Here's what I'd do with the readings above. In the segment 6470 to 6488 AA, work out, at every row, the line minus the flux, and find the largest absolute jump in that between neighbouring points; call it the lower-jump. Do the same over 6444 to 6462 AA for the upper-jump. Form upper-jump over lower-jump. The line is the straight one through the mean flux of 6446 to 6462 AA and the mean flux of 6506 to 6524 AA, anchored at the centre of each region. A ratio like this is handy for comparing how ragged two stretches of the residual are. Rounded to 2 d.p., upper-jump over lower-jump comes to 1.95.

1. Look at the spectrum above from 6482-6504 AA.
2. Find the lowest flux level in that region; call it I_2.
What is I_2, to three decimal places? 1.772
